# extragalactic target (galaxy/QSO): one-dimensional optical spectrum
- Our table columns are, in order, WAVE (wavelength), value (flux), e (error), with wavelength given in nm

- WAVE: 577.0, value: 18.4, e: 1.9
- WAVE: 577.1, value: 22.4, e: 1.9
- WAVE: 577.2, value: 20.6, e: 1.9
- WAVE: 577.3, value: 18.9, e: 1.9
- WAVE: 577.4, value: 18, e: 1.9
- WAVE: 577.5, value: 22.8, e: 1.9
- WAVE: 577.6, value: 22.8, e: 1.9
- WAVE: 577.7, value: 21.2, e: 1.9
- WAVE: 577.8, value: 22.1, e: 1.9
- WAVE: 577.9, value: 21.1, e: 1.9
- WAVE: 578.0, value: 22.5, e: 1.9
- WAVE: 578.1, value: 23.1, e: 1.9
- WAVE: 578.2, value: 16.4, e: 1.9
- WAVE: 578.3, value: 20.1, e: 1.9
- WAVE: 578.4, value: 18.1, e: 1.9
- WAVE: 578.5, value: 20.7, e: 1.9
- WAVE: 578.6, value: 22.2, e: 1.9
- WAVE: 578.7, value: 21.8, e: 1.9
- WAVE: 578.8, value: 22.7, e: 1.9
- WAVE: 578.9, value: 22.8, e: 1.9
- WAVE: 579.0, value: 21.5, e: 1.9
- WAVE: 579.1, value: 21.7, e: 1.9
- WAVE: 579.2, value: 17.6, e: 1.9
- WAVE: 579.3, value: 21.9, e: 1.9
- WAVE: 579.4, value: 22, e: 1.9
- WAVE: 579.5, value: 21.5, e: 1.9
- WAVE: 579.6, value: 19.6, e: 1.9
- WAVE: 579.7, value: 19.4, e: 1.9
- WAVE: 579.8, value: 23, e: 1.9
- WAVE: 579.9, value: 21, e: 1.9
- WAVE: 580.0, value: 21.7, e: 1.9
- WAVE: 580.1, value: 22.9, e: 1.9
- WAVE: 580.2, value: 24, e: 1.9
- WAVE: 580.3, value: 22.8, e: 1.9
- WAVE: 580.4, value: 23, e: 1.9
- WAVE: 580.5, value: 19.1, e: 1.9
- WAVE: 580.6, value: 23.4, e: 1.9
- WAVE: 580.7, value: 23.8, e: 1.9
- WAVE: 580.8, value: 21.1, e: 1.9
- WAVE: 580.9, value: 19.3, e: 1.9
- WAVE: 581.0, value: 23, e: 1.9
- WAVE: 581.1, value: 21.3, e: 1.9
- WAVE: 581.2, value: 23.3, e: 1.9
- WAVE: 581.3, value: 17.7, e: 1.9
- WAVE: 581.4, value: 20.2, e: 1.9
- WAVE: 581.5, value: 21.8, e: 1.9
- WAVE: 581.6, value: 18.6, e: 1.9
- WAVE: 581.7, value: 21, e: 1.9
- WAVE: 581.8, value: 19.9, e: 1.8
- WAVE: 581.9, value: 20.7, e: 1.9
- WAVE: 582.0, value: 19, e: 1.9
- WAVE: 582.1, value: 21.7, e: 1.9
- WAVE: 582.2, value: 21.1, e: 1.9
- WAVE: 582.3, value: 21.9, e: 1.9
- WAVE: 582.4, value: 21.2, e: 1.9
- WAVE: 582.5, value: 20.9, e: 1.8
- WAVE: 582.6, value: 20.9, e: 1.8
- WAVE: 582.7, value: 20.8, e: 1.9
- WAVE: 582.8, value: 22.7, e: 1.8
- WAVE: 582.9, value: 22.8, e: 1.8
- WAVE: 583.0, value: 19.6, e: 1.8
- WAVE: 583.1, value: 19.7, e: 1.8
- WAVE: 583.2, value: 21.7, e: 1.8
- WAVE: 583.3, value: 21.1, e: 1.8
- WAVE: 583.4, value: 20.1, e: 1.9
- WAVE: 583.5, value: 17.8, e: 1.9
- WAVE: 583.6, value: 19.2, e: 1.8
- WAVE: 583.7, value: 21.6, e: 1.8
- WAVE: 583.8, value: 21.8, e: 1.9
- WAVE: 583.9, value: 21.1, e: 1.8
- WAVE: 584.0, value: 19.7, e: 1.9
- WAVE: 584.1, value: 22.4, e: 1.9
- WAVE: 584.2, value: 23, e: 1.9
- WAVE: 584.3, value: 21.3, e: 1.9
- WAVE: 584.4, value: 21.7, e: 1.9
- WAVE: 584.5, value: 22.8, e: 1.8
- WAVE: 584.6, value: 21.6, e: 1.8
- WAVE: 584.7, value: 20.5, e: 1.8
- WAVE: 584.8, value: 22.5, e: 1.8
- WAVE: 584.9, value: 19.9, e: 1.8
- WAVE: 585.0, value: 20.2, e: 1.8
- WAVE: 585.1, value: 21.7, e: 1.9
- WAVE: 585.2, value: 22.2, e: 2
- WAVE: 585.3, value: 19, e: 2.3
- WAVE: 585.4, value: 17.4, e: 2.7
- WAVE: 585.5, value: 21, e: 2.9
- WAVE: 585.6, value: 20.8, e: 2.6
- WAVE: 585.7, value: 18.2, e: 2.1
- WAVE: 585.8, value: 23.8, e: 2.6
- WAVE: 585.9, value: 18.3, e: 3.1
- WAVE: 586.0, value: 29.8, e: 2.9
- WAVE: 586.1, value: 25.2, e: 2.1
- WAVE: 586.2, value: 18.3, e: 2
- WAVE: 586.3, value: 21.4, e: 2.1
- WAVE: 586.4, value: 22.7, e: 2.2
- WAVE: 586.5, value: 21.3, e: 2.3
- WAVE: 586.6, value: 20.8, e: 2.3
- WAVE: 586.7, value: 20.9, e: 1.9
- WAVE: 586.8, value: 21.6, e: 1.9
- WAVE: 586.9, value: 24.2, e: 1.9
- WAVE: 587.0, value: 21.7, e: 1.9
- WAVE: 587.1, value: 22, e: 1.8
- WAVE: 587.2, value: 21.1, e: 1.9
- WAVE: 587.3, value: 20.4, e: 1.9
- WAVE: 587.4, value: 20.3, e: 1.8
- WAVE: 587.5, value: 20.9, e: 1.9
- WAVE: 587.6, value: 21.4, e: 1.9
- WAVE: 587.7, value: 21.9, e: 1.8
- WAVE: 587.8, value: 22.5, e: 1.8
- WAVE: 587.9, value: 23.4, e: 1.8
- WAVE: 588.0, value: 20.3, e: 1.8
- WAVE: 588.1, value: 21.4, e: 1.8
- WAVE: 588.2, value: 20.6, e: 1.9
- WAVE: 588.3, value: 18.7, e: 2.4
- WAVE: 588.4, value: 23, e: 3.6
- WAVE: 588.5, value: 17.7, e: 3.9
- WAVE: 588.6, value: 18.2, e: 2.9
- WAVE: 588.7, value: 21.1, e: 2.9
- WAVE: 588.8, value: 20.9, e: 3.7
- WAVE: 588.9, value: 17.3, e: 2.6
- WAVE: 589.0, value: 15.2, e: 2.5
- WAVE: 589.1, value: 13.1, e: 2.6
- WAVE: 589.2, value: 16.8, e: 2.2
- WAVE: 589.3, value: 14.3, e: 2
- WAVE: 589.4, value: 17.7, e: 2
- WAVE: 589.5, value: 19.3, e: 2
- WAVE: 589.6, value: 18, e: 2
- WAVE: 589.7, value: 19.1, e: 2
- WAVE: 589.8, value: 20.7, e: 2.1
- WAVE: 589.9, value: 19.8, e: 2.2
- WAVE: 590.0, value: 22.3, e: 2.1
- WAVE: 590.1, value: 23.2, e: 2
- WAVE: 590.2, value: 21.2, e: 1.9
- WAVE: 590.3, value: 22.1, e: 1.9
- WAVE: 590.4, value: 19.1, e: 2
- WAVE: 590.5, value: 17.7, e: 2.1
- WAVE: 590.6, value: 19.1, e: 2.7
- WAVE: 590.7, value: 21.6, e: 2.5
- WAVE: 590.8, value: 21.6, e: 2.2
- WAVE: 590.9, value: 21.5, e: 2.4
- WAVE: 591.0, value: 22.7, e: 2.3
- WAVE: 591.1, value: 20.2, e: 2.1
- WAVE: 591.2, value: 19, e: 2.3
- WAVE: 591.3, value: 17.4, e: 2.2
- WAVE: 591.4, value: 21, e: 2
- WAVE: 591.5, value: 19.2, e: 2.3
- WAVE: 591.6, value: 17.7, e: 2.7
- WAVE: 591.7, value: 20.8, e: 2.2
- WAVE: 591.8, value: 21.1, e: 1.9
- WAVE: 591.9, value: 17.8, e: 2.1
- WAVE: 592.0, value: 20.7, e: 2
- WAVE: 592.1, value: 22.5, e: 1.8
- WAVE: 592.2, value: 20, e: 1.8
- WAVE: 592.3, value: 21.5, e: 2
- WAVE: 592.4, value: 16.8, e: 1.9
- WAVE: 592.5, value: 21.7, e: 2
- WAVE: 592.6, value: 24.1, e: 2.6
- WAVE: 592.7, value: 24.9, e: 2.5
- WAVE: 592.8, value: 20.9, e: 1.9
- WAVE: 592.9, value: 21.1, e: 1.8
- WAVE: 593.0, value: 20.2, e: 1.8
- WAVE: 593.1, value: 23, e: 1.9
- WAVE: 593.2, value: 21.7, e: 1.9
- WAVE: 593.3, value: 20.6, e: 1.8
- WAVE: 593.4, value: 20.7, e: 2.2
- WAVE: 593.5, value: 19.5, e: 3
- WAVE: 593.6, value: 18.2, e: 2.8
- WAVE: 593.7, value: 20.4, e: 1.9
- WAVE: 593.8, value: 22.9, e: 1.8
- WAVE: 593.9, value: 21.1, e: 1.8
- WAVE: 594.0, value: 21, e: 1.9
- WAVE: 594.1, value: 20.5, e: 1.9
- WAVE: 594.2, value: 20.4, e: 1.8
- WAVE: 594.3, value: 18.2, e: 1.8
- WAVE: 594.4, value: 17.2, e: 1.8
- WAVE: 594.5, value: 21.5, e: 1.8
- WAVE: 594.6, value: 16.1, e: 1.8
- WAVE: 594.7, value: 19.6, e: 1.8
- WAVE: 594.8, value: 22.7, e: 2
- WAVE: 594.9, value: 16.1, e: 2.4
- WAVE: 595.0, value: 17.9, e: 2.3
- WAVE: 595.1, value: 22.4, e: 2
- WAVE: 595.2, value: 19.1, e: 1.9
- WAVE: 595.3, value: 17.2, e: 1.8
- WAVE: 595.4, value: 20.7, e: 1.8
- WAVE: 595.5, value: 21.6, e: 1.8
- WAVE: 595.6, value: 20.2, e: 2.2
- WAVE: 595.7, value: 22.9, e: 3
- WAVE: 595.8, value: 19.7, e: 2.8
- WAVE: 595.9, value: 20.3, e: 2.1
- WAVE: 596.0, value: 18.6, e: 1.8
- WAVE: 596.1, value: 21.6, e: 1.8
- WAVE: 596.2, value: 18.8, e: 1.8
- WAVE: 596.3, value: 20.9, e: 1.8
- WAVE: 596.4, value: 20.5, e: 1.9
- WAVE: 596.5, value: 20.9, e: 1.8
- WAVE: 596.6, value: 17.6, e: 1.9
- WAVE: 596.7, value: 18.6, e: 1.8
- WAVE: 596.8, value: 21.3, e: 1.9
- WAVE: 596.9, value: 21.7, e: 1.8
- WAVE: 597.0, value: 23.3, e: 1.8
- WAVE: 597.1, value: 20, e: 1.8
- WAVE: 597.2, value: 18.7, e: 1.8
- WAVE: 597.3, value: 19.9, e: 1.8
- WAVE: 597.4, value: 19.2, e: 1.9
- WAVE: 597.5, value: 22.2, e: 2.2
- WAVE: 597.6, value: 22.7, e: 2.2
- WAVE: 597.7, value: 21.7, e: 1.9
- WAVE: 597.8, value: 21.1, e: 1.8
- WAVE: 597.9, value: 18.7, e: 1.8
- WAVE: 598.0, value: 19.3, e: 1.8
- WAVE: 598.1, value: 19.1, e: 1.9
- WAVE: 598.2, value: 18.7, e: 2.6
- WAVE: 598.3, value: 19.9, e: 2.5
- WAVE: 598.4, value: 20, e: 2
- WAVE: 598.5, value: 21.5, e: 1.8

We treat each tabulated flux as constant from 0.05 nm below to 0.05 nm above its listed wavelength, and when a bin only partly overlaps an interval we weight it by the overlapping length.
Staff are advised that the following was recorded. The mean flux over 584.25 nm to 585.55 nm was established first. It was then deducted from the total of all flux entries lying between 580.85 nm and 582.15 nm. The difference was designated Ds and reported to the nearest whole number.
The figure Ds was 247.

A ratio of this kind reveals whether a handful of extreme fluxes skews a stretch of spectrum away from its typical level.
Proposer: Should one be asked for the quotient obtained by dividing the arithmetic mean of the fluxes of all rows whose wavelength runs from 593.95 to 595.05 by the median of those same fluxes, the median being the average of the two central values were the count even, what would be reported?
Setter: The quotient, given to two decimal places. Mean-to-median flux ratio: 0.98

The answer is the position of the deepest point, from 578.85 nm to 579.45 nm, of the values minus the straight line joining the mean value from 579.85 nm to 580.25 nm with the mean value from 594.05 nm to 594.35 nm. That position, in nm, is 579.2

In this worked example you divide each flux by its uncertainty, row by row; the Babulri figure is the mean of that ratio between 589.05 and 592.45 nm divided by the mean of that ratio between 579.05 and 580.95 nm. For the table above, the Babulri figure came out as 0.82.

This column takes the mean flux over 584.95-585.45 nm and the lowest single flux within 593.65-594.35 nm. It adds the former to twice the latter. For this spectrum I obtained 56.5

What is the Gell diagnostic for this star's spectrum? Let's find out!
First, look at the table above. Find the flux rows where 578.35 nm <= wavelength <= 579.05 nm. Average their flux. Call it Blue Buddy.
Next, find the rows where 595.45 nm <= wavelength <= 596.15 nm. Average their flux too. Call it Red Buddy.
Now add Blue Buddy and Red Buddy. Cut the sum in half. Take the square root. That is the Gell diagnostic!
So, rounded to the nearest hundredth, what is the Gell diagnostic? 4.59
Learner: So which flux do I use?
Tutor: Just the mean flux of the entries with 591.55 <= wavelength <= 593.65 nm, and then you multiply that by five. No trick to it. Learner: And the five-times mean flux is 103.7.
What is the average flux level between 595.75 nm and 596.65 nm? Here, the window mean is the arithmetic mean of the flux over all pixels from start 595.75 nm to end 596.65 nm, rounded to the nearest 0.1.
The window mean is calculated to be 19.9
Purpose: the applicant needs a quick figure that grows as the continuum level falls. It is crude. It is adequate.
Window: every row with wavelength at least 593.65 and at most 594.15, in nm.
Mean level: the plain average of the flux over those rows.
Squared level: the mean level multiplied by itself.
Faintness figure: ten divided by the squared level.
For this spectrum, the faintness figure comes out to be 0.0223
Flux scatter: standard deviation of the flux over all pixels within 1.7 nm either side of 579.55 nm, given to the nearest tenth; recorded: 1.8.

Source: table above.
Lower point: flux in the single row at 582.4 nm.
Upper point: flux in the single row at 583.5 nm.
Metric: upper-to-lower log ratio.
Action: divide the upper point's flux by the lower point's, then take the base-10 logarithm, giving -0.08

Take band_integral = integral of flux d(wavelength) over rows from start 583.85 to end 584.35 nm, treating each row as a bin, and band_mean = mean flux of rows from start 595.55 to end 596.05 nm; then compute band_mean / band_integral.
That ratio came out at 1.89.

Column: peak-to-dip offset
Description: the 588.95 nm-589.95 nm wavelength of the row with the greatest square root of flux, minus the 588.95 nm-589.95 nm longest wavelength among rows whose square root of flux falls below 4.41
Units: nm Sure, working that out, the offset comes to 0.10 nm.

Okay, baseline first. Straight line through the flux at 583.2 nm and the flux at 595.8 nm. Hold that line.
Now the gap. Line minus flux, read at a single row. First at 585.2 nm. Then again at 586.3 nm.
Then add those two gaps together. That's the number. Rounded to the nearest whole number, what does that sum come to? -1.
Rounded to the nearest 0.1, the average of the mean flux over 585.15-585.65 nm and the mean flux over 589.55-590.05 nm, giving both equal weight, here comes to 20.0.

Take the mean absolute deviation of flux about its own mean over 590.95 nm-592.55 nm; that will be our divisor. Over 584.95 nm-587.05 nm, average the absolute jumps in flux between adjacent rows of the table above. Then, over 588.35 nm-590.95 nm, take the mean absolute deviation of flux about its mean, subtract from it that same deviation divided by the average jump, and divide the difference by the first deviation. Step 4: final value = 0.9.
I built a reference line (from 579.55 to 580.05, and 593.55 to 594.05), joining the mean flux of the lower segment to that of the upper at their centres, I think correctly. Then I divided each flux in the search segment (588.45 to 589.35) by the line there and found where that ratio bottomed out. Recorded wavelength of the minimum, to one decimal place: 589.1 nm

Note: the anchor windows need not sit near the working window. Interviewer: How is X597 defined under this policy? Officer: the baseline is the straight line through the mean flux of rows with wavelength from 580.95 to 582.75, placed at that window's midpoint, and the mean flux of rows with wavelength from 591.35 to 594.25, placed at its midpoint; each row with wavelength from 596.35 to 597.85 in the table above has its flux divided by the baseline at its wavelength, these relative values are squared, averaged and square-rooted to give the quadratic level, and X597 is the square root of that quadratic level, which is 1.00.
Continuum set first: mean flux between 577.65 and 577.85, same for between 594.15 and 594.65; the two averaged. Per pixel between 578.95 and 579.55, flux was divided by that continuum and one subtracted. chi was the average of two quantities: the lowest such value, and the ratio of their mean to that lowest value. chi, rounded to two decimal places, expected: -0.23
